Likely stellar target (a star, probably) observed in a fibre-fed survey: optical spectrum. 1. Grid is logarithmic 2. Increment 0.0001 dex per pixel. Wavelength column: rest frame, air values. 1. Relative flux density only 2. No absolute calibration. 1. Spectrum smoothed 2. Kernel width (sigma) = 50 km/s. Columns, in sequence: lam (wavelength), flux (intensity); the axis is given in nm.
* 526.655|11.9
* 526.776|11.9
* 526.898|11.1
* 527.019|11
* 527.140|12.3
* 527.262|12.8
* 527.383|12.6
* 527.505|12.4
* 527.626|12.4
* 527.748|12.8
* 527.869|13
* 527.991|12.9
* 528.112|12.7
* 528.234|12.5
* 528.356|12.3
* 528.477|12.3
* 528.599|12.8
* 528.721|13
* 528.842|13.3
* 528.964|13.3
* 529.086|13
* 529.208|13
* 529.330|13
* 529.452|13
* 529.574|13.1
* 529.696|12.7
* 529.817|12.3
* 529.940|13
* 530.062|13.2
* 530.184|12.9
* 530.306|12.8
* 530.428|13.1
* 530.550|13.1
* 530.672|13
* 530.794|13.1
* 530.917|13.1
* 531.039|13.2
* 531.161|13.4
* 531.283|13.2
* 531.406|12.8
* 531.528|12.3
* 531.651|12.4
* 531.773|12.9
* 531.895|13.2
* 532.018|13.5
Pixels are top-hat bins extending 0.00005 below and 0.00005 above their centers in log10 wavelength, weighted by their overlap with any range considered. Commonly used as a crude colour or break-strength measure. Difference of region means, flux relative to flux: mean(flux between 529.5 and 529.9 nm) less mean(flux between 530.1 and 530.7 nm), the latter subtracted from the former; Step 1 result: -0.28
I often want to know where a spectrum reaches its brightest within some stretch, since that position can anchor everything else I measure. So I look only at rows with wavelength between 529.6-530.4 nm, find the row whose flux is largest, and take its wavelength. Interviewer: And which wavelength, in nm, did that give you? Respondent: 530.062 nm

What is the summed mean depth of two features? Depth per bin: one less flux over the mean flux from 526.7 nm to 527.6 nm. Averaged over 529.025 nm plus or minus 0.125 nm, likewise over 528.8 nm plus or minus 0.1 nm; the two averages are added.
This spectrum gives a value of -0.189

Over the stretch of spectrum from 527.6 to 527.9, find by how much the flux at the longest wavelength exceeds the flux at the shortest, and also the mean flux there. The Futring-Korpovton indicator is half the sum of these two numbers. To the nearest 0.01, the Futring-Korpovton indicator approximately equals 6.67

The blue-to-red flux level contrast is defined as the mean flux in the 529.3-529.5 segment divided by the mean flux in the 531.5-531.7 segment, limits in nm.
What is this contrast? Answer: 1.05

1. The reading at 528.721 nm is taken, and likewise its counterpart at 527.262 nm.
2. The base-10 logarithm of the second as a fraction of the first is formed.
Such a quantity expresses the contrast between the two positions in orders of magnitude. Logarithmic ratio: -0.01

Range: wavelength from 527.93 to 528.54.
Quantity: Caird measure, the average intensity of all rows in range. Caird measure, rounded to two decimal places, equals 12.54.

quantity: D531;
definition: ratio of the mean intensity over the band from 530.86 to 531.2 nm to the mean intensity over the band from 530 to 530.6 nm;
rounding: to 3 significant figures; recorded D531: 1.02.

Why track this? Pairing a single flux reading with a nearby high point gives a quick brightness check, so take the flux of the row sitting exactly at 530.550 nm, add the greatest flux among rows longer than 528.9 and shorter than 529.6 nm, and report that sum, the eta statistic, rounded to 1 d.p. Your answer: 26.4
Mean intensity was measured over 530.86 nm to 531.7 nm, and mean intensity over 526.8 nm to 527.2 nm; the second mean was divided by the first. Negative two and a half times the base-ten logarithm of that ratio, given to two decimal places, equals 0.13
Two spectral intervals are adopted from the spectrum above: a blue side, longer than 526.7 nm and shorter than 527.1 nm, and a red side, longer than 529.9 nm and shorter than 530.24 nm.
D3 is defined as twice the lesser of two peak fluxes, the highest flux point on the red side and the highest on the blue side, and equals 23.8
